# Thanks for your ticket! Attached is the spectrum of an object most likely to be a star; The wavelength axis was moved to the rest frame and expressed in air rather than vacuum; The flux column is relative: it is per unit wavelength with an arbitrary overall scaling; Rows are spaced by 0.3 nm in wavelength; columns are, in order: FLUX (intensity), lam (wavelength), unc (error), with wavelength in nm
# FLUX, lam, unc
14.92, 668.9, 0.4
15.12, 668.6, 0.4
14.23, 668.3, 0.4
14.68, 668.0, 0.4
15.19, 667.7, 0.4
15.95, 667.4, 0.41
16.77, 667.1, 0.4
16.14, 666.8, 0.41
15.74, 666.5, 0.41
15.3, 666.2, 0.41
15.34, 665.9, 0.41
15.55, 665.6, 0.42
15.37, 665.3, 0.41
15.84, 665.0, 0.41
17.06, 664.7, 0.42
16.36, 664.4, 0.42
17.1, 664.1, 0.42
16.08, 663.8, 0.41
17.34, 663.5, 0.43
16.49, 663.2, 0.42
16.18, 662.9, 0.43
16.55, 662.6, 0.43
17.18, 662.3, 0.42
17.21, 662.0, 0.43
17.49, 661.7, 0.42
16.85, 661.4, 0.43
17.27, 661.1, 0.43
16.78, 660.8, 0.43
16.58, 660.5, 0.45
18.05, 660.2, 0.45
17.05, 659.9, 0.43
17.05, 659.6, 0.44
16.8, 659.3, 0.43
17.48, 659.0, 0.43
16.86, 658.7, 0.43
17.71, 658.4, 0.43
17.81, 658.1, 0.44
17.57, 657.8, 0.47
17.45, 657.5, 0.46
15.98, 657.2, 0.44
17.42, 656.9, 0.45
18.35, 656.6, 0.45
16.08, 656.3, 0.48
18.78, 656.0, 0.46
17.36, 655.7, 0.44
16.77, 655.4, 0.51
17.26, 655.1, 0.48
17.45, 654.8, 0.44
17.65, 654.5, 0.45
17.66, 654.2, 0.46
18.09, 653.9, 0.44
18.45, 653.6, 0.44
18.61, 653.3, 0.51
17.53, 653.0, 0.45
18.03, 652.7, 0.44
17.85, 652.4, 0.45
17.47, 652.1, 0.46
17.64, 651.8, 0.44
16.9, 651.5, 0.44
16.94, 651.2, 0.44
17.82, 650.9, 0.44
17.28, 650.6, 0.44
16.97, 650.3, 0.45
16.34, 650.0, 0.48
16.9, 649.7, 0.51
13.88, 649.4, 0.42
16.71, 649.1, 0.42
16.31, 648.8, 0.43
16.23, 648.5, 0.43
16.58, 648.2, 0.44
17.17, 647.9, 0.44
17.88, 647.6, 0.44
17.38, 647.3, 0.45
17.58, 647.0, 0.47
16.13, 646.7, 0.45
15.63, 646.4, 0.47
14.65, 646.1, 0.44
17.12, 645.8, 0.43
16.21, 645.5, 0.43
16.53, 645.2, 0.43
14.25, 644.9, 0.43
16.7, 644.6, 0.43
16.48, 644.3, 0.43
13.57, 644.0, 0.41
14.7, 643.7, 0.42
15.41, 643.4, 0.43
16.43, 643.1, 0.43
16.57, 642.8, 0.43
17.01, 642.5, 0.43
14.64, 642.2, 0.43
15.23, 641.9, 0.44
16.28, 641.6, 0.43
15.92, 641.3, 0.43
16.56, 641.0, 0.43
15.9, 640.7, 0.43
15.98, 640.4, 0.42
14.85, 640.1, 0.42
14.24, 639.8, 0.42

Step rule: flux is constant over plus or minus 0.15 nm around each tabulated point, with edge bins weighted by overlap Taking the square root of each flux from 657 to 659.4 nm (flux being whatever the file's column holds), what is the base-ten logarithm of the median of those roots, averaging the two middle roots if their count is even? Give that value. 0.621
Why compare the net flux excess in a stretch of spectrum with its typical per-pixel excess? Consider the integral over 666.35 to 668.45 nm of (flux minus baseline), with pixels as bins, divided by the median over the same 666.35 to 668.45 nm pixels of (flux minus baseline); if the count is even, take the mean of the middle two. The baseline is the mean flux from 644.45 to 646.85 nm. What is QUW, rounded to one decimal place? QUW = 4.8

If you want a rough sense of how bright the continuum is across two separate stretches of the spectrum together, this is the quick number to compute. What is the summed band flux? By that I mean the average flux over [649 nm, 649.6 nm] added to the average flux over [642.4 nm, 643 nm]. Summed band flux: 32.1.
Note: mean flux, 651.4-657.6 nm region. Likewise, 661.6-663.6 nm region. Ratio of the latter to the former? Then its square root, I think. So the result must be 0.98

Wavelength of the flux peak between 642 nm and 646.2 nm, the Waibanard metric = 645.8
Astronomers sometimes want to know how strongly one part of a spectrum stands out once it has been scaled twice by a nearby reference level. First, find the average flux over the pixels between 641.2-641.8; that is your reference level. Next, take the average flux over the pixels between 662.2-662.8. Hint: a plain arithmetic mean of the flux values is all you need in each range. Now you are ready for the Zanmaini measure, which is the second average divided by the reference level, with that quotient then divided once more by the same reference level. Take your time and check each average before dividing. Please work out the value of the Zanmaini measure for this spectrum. 0.065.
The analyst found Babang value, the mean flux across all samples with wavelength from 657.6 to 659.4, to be 17.4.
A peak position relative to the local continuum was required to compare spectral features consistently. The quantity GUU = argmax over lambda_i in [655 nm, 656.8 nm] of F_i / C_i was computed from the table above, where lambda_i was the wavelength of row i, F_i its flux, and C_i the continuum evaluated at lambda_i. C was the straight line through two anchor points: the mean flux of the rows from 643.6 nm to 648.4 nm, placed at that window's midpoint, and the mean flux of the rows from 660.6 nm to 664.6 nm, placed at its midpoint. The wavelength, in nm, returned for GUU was 656.0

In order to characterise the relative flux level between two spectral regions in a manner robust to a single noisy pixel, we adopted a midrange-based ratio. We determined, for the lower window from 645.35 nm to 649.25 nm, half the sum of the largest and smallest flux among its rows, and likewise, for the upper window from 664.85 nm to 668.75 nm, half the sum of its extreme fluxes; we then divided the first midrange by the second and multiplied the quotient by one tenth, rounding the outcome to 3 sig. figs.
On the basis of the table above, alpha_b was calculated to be 0.105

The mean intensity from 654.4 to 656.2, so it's 17.5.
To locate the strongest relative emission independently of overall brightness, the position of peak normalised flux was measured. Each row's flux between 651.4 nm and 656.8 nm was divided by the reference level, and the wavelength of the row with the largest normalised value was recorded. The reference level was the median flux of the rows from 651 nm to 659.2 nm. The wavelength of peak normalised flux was 656.0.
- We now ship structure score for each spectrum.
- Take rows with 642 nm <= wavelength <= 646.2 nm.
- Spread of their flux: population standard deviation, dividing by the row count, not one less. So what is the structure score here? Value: 1.1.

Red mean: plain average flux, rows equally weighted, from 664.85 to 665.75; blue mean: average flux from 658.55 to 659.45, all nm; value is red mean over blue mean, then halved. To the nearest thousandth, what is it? 0.457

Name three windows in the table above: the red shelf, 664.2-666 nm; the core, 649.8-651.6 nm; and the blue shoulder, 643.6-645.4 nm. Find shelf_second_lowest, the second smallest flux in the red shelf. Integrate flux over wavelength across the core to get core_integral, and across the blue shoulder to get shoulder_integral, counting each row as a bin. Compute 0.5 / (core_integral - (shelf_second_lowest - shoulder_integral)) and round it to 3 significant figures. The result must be 0.0116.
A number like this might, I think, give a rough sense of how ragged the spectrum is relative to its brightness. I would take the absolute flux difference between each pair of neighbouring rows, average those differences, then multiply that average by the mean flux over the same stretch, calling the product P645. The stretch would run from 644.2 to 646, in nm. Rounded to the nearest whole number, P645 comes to 20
